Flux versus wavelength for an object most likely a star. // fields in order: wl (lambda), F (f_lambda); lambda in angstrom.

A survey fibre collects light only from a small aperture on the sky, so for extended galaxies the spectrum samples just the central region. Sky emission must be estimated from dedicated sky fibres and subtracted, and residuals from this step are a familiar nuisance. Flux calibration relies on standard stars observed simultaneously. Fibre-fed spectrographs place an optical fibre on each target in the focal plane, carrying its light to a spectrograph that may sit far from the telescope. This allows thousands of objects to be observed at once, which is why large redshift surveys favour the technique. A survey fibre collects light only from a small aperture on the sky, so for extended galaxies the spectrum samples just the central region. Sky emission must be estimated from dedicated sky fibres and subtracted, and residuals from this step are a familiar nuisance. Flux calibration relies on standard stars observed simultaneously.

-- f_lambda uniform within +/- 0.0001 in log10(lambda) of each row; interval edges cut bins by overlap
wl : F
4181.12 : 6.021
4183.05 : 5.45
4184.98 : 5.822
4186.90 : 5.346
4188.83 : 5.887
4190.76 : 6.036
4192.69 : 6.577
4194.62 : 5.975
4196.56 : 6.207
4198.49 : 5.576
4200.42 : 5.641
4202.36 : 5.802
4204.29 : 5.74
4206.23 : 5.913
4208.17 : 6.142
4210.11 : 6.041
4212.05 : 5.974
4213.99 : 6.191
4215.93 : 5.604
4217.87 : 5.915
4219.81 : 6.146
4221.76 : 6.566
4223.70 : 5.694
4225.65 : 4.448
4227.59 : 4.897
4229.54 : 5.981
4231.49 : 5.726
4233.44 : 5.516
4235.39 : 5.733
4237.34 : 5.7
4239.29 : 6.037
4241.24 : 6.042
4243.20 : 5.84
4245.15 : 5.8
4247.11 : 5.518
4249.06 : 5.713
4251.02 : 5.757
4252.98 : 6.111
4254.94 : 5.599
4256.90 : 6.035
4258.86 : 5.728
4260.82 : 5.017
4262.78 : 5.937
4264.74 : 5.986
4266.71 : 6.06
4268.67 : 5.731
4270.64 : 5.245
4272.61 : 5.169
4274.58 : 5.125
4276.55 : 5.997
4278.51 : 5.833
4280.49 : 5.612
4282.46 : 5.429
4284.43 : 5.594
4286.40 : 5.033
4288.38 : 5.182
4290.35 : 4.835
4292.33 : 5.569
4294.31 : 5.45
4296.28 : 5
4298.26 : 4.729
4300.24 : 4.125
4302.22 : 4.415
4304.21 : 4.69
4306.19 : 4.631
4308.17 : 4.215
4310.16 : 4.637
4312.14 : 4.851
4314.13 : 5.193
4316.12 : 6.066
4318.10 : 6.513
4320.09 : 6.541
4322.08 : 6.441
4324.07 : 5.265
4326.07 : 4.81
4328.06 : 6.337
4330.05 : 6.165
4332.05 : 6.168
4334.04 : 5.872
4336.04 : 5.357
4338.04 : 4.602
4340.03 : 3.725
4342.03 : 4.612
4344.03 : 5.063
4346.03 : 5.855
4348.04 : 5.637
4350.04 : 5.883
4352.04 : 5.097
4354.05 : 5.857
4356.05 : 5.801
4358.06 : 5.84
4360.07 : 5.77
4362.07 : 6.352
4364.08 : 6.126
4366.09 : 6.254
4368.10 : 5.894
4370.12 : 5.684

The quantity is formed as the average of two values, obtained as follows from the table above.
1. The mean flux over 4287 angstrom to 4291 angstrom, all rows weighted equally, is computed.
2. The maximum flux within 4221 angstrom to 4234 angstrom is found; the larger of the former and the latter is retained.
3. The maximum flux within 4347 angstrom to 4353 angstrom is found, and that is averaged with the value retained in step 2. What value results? 6.22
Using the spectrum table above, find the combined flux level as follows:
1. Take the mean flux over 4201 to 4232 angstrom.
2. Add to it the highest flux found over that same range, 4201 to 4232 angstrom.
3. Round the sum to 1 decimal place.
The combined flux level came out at 12.4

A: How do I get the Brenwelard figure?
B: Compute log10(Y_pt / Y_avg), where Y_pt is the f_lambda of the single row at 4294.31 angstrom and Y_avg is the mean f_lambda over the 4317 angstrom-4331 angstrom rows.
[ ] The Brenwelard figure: -0.04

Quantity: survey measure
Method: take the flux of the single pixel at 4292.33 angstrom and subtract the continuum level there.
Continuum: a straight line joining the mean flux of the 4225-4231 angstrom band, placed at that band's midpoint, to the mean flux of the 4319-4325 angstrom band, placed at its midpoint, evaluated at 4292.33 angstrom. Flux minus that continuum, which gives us -0.2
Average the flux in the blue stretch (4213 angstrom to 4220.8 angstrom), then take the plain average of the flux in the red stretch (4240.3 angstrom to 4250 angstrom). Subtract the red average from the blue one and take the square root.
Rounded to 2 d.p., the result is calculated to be 0.43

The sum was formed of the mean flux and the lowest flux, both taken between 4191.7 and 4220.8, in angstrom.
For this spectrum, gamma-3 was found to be 11.5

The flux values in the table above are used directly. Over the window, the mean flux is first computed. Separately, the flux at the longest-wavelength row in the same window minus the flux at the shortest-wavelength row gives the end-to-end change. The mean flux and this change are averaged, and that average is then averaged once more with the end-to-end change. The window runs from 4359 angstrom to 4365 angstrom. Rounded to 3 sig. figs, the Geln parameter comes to 1.79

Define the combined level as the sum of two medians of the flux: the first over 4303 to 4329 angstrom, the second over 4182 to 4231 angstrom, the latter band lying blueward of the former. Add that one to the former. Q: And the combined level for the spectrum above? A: 11.1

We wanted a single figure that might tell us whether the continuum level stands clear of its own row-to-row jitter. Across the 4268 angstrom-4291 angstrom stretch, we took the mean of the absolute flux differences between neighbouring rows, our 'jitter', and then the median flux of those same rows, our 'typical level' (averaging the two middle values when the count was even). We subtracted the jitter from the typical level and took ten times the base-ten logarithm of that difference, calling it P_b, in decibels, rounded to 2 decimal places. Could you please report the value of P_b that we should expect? 7.02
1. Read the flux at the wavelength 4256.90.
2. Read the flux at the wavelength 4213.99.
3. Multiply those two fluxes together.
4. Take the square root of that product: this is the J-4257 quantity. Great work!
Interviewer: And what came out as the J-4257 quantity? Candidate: 6.1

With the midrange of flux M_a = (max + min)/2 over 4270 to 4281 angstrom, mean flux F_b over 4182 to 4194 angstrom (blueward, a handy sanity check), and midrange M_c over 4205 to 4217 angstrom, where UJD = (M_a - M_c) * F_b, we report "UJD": -2.0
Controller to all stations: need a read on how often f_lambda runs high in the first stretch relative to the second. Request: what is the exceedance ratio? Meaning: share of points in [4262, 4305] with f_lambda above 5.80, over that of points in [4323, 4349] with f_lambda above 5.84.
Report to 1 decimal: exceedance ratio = 0.6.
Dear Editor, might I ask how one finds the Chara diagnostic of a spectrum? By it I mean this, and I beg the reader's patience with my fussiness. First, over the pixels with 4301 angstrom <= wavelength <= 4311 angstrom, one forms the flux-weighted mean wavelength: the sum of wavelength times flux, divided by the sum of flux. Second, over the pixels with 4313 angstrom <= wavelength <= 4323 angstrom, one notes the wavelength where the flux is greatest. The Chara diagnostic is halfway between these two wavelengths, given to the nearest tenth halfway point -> 4313.1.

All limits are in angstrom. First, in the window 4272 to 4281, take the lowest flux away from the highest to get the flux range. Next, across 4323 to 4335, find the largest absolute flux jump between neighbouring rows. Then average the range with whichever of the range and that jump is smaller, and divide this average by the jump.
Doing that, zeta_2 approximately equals 0.6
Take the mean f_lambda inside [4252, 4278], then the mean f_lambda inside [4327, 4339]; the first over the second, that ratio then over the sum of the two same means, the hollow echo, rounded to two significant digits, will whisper 0.086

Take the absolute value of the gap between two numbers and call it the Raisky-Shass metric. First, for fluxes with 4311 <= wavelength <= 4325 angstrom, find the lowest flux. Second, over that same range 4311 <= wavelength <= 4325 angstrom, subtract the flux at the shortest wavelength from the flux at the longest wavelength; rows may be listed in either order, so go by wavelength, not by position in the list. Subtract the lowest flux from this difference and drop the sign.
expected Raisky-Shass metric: 4.4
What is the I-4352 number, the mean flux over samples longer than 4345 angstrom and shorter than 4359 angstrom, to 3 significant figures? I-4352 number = 5.71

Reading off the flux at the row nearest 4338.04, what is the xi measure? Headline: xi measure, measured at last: 4.602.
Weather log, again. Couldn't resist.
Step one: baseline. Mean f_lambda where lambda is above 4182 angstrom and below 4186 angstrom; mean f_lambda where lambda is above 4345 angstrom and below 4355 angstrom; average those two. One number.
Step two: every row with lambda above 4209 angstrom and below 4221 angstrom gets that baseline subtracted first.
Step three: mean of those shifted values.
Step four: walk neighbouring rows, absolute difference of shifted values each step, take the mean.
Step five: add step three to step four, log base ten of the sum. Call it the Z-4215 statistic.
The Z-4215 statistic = -0.21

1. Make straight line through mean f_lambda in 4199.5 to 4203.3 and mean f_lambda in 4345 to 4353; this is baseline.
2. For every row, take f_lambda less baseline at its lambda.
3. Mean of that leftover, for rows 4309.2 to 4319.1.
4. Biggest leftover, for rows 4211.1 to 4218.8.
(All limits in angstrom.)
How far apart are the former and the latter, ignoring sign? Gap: 0.67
